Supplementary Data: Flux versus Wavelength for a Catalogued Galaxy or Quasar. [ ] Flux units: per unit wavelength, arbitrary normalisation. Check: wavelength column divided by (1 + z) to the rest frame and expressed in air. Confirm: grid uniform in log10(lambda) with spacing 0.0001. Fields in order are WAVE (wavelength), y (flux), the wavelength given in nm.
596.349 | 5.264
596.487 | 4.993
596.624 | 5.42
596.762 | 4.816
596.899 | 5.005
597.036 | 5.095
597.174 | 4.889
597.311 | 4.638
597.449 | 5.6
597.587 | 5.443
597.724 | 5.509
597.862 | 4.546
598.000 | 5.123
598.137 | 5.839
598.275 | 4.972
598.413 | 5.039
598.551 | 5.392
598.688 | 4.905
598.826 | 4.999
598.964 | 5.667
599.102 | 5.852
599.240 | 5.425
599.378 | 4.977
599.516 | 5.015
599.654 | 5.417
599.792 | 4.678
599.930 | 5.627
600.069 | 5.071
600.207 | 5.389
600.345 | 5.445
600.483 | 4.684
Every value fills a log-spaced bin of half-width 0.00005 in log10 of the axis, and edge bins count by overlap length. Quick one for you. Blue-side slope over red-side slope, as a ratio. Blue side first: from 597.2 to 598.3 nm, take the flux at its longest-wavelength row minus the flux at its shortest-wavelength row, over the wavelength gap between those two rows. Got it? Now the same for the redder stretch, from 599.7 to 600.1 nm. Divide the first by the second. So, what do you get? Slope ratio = 0.2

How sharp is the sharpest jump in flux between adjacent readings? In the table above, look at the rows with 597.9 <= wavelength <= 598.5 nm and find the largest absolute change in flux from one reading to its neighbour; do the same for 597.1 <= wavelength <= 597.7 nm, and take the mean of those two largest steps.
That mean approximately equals 0.91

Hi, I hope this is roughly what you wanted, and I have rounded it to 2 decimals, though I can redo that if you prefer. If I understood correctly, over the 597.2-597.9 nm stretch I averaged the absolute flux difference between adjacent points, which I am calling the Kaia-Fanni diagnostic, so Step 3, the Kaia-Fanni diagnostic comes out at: 0.54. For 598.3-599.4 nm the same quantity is 0.38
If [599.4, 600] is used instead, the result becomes 0.70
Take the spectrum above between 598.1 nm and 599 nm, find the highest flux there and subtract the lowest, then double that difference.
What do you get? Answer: 1.87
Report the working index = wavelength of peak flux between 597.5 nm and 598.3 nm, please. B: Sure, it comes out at 598.137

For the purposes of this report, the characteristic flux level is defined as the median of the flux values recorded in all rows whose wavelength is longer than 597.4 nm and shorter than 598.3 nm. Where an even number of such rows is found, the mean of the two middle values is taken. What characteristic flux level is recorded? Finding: 5.4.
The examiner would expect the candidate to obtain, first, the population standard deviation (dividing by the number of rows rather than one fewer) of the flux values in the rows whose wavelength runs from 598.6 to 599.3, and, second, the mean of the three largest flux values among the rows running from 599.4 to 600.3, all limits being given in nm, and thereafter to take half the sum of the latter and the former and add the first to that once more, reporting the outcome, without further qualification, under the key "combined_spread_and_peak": 3.29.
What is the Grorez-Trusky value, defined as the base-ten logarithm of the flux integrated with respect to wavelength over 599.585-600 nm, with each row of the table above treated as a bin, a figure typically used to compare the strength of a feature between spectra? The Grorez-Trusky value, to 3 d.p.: 0.337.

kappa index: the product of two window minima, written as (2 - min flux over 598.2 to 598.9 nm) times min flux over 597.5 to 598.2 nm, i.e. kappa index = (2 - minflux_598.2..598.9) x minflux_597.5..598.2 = -13.2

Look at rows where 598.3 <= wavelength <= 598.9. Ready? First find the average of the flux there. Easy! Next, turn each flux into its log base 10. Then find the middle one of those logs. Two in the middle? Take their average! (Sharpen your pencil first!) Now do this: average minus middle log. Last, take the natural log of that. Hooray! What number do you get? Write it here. 1.48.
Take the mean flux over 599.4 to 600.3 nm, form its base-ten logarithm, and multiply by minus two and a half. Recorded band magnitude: -1.79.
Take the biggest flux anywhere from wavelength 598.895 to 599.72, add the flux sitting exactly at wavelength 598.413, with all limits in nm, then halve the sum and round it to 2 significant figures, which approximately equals 5.4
